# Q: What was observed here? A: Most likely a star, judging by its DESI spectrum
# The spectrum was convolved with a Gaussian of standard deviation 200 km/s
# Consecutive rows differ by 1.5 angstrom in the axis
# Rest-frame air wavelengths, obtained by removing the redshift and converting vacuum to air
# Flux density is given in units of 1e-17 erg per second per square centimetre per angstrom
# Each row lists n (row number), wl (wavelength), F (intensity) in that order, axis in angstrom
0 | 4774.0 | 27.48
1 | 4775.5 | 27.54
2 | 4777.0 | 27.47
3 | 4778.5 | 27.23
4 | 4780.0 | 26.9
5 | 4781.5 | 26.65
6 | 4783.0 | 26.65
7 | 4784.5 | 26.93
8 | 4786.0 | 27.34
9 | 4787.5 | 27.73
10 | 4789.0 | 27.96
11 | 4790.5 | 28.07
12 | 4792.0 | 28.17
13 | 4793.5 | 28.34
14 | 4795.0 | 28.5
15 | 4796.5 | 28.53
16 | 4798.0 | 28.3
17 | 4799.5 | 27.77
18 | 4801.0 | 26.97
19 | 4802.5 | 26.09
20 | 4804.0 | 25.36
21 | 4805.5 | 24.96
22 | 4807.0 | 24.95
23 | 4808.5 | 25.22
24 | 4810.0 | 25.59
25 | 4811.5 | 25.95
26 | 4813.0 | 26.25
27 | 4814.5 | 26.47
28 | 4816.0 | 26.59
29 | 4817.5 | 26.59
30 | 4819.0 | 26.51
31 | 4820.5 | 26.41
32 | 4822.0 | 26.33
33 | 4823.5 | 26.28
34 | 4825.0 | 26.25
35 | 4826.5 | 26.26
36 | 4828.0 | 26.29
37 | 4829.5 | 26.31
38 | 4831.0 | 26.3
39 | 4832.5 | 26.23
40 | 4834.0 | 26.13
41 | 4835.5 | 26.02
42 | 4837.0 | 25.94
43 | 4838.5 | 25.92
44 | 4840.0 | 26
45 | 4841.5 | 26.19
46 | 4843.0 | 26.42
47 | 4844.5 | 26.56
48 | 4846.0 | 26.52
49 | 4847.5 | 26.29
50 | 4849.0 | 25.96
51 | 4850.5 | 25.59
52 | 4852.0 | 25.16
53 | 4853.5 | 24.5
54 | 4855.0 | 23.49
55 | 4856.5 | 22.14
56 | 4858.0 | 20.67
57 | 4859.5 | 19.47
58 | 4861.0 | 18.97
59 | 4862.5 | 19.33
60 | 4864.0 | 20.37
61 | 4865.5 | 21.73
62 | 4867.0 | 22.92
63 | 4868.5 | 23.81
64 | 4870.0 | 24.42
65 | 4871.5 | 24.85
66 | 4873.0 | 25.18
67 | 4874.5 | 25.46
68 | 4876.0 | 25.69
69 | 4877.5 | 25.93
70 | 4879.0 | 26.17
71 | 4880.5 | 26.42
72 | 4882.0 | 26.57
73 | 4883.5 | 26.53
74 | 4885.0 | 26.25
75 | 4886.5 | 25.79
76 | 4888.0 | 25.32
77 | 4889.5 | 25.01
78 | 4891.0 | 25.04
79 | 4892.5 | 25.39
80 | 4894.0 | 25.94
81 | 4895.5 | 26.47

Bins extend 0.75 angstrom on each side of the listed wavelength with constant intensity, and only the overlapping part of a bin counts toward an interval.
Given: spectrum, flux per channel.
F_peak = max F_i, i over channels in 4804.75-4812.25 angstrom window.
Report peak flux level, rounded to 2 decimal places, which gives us 25.95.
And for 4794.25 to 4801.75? 28.53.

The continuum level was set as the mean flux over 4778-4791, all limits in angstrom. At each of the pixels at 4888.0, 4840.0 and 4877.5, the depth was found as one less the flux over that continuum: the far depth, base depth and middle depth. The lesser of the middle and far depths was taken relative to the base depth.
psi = 1.1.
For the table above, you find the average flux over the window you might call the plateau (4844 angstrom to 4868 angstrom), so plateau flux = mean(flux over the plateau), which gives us 23.1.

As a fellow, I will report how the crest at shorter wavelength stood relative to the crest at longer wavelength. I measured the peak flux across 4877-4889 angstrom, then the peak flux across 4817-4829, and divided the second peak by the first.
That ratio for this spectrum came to 1.00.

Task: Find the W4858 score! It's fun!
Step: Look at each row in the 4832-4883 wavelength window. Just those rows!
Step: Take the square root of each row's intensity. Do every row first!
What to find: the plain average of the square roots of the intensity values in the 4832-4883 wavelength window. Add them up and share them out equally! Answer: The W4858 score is 4.94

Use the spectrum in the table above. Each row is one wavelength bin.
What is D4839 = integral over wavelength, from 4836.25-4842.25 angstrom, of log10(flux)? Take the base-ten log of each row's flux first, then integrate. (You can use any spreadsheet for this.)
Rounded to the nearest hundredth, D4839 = 8.49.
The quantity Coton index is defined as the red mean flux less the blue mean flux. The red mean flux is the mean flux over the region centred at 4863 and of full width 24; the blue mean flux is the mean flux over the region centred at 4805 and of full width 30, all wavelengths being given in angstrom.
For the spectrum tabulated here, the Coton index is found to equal -4.1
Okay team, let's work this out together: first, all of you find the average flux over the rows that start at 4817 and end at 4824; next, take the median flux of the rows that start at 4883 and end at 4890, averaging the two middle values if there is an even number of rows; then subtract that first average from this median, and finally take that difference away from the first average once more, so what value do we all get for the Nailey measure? 27.1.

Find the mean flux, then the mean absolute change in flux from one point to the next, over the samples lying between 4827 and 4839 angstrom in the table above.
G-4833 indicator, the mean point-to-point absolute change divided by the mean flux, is 0.002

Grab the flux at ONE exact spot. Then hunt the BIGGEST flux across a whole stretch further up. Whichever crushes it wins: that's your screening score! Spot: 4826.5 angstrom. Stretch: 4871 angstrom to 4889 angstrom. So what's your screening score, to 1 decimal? 26.6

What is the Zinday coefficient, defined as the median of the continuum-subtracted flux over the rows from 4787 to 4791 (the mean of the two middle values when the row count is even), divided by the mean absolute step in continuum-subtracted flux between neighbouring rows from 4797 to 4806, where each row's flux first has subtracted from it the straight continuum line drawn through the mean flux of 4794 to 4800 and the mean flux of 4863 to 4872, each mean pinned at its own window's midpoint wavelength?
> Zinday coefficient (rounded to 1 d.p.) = -1.7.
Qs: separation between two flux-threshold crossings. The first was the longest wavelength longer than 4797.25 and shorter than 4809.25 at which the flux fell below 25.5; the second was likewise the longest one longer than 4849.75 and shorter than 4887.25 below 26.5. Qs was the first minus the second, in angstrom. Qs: -78.0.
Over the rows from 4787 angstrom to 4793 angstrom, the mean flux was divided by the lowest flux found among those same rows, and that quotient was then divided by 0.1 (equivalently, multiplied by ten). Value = 10.1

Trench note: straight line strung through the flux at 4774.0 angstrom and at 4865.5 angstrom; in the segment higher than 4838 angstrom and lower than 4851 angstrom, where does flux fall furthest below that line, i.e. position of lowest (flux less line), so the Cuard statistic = 4838.5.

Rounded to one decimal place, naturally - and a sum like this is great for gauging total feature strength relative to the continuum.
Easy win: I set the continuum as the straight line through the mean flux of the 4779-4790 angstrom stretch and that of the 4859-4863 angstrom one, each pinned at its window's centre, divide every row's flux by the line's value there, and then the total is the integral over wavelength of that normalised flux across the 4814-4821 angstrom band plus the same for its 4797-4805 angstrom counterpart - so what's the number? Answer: 16.3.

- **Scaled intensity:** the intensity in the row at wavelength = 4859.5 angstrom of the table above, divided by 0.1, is 195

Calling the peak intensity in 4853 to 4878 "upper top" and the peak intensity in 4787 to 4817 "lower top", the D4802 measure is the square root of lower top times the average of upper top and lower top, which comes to 27.9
